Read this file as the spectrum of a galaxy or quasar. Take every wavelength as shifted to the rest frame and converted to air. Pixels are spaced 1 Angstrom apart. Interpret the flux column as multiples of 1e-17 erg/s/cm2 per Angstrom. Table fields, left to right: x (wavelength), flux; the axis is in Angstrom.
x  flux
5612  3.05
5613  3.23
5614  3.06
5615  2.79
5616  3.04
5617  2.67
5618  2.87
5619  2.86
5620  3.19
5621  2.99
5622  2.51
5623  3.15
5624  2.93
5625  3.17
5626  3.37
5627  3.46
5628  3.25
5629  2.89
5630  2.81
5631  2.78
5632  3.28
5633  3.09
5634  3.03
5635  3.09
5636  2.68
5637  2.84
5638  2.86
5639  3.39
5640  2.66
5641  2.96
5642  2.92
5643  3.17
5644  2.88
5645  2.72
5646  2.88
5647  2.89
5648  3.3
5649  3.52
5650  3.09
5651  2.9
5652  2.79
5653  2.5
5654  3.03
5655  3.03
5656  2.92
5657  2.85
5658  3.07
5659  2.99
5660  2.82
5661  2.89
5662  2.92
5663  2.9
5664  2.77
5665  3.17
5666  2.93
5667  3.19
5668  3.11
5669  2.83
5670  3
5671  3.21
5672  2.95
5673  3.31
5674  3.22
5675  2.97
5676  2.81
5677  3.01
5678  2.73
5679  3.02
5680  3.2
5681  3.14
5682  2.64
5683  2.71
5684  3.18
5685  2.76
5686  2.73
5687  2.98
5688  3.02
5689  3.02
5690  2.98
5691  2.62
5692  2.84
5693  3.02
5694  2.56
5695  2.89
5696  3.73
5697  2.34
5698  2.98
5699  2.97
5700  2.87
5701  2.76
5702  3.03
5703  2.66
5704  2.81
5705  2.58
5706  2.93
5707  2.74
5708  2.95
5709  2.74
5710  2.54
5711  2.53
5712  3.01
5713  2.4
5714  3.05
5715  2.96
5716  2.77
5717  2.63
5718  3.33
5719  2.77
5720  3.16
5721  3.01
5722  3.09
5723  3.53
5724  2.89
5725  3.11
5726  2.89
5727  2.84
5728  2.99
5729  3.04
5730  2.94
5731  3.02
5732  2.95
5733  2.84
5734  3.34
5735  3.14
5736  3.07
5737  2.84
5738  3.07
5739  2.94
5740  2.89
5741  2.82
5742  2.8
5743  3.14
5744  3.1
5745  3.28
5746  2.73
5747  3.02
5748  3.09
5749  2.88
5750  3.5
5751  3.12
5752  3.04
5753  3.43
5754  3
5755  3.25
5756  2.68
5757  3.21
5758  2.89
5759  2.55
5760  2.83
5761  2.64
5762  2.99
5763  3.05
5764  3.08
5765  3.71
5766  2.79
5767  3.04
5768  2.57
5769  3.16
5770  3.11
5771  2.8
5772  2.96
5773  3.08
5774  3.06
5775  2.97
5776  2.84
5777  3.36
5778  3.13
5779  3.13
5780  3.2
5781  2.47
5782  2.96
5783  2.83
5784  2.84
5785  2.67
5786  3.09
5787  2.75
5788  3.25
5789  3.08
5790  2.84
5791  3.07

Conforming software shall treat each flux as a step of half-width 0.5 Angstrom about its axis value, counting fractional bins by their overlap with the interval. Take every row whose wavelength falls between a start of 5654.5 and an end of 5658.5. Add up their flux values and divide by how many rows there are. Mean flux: 2.97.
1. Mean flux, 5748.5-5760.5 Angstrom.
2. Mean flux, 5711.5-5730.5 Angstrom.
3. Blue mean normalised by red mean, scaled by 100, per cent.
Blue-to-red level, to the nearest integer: 98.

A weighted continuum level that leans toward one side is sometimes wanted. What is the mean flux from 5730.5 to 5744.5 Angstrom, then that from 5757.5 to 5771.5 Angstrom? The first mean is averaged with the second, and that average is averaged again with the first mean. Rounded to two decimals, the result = 2.98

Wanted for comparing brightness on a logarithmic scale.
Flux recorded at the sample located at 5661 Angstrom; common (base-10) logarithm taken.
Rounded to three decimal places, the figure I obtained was 0.461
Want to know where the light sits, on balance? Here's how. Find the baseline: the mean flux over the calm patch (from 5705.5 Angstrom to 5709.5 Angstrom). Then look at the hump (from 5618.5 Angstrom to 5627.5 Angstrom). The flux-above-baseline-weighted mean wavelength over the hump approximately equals 5624.8 Angstrom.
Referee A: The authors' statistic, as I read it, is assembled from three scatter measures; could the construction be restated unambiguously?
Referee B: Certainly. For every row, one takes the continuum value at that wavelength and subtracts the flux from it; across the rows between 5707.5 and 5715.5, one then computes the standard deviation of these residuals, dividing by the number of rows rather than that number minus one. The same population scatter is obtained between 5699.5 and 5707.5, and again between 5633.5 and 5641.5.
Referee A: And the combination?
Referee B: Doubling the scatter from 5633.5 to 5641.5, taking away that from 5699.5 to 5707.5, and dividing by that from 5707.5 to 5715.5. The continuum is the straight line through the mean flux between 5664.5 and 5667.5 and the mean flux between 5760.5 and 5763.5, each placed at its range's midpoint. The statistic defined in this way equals 1.3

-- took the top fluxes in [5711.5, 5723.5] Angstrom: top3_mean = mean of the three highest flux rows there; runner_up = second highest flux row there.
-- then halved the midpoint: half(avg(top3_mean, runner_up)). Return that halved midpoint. 1.67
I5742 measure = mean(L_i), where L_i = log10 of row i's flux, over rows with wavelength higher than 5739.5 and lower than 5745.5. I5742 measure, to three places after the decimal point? 0.477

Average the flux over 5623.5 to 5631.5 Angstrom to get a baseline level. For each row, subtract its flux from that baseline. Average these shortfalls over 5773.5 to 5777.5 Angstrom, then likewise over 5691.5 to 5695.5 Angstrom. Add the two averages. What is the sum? 0.28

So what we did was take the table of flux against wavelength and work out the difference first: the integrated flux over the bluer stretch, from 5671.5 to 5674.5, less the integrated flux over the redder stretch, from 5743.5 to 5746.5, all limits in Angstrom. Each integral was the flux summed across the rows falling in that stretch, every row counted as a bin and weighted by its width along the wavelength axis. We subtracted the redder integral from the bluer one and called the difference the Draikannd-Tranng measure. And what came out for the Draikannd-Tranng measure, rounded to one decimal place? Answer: 0.4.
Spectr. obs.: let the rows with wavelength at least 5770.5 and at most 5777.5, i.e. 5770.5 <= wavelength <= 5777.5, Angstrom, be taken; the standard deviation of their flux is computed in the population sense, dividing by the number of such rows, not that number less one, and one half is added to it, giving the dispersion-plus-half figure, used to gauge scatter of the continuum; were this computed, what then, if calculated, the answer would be 0.672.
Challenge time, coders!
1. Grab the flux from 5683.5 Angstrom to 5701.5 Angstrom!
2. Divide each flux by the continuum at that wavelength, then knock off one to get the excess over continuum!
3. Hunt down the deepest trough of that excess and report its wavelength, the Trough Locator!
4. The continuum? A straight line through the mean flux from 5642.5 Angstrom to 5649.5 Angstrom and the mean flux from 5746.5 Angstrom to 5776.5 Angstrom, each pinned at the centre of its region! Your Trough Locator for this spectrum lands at 5697 Angstrom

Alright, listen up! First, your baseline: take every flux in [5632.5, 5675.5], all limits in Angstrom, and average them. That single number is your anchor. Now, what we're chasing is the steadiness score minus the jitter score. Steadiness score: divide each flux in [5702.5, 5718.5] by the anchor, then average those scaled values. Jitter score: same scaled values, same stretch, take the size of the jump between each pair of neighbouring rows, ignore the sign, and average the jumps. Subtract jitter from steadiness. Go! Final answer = 0.84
